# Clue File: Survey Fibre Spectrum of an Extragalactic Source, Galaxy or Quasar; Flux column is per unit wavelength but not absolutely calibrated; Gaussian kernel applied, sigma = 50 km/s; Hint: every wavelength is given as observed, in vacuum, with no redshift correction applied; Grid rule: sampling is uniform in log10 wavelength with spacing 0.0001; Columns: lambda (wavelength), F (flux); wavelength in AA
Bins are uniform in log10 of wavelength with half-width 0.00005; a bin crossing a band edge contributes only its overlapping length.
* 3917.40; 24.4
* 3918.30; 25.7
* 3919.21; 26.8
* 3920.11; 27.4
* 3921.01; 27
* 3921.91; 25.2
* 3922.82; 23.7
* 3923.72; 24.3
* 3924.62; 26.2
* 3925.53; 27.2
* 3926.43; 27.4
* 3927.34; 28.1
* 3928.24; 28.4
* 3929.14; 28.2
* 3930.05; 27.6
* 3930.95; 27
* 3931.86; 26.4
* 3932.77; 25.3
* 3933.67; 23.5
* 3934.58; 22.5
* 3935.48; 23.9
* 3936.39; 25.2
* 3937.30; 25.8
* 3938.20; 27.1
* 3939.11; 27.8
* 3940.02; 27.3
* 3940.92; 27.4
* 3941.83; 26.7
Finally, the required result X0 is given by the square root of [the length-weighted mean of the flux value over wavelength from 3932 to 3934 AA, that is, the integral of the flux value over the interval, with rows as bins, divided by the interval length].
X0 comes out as 4.98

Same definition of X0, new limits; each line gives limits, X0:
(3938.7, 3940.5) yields 5.25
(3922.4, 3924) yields 4.90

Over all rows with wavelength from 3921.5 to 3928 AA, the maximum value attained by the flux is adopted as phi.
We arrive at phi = 28.1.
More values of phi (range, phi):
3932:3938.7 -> 27.1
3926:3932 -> 28.4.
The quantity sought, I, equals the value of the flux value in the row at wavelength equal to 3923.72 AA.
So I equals 24.3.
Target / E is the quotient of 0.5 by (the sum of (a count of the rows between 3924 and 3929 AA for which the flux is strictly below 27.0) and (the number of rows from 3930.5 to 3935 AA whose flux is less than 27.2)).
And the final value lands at 0.083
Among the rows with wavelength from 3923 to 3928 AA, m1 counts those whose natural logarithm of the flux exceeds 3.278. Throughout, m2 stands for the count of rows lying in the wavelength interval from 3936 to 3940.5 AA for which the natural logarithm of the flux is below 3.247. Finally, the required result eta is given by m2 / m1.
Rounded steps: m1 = 3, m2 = 1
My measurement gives 0.3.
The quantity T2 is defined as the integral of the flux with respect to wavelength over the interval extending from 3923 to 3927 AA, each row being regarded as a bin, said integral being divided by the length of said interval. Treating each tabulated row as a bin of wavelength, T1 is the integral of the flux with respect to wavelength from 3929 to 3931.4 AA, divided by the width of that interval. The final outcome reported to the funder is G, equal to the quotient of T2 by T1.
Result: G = 0.95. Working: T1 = 27.5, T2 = 26.1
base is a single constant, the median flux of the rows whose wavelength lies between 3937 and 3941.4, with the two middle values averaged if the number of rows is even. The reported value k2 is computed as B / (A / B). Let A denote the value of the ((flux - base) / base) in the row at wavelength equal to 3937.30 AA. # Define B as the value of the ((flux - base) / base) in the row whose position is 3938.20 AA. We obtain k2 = -0.001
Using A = -0.05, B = -0.01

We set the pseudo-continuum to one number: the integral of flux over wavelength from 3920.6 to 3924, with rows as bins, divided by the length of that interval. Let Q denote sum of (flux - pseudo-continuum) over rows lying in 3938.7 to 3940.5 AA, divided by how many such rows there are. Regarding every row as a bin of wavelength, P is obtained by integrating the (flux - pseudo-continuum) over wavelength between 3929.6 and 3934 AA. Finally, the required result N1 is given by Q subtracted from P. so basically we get 2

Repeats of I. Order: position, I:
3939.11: 27.8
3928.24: 28.4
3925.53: 27.2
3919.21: 26.8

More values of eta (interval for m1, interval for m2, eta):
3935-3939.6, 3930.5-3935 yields 1.5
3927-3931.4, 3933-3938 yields 0.8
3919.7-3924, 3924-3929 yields 0.0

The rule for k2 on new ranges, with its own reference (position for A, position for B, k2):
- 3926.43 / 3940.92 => 0.004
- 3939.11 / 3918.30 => 0.188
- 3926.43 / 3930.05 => 0.033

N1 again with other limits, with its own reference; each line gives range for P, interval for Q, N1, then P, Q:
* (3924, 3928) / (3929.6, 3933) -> 7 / 8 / 1.5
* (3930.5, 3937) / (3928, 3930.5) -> -4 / -1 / 3.0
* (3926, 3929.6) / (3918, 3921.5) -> 9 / 11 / 1.7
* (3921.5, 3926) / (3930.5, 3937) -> 1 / 1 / -0.2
